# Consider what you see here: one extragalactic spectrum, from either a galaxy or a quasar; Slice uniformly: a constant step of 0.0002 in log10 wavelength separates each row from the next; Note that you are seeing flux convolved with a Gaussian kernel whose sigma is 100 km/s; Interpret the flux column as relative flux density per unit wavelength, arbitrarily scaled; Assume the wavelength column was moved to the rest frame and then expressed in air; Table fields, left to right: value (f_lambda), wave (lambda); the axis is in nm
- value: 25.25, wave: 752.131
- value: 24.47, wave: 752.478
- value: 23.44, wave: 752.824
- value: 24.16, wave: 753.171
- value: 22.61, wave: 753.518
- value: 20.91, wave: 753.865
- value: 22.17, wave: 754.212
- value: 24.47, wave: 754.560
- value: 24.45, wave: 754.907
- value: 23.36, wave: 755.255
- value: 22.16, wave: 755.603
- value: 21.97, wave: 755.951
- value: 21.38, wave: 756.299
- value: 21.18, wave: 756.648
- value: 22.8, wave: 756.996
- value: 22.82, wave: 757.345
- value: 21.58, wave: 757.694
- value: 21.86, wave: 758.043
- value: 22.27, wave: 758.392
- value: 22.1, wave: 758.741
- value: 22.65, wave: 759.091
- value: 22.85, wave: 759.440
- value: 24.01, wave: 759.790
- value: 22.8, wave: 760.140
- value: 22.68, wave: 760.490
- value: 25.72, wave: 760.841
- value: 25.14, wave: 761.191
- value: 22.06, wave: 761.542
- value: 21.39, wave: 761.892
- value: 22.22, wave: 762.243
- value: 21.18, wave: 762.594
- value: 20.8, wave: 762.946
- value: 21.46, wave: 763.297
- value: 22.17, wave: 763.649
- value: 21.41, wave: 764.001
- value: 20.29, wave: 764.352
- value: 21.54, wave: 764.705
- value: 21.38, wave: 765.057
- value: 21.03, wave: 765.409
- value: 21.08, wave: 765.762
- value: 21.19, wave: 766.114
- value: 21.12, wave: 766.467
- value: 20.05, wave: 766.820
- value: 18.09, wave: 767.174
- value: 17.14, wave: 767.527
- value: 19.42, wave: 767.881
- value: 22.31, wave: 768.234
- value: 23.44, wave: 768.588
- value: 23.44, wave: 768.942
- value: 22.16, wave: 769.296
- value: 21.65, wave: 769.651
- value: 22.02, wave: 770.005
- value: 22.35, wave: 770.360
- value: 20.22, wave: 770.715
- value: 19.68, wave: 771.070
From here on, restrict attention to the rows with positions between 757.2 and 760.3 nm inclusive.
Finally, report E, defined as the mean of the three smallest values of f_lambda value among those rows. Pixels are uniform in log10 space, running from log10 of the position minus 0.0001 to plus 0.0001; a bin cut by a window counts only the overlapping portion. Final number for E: 21.8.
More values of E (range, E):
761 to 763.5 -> 21.1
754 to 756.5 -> 21.8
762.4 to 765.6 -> 20.7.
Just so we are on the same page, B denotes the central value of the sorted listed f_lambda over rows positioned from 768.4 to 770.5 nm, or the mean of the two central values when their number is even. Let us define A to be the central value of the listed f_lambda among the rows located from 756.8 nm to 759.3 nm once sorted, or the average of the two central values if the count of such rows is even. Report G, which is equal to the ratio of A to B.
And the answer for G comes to 1.00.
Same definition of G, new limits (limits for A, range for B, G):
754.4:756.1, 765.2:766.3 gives 1.11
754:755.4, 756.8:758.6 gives 1.07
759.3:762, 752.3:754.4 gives 0.99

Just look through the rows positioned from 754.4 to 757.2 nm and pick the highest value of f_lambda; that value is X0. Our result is 24.47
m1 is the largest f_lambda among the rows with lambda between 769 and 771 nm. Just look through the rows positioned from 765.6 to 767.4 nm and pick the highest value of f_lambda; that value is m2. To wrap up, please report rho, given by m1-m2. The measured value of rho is 1.2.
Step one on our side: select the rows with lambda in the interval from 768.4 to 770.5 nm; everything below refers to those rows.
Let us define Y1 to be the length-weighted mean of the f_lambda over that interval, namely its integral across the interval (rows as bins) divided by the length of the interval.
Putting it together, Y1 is 22.5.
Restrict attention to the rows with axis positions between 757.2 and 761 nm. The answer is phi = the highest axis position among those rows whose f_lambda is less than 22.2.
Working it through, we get 758.741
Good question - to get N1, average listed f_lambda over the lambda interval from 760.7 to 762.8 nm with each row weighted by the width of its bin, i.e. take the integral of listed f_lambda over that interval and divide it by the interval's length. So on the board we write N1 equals 22.9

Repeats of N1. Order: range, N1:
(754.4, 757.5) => 22.7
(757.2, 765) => 22.3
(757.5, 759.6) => 22.2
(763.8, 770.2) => 21.1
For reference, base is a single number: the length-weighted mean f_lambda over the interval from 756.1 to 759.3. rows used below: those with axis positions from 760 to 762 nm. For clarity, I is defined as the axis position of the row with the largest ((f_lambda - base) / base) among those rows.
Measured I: 760.841 nm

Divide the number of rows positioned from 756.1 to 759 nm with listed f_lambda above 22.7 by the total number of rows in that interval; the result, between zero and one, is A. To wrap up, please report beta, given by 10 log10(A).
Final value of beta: -6.0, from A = 0.25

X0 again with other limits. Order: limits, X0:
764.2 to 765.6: 21.54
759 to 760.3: 24.01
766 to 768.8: 23.44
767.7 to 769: 23.44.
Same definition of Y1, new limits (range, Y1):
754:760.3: 22.6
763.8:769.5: 21.0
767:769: 20.5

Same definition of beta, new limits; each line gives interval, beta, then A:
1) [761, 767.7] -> -12.8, 0.05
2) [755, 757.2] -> -4.8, 0.33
